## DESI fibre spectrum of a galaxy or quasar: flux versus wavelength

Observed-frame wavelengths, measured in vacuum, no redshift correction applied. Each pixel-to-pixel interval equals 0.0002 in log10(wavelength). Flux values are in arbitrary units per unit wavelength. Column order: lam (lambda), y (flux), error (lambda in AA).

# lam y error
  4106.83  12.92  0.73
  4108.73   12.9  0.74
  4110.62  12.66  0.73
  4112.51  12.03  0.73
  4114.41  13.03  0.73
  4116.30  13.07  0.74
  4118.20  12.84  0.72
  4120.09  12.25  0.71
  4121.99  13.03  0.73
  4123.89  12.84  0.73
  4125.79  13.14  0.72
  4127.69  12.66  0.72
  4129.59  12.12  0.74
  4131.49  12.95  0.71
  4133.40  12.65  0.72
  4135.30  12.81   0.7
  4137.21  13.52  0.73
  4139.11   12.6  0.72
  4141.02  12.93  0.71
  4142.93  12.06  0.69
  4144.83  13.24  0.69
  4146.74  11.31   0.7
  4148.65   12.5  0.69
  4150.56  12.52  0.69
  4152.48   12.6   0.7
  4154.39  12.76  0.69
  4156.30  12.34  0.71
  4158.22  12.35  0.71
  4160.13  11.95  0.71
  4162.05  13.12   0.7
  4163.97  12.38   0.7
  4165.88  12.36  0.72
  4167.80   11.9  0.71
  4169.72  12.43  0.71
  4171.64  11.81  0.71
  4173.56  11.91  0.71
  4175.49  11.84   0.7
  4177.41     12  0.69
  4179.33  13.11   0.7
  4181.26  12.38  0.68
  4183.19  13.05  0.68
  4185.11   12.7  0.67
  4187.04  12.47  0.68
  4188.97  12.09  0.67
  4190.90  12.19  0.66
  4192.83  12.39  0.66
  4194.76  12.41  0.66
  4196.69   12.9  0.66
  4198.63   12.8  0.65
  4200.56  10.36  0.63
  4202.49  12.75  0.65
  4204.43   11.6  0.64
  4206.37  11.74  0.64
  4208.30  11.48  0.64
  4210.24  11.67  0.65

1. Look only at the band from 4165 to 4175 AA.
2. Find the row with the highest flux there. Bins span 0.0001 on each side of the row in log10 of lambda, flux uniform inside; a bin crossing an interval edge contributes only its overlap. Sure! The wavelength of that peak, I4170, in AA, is 4169.72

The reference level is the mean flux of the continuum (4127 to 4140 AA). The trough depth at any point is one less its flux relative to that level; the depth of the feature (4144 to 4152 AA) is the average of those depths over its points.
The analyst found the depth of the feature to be 0.029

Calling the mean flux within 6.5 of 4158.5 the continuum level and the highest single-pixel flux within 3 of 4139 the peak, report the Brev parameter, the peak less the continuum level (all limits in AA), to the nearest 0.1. 1.0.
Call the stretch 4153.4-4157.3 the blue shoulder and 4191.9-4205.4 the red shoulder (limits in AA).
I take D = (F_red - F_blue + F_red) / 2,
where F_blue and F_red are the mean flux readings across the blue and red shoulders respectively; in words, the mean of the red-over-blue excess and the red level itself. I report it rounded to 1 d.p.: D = 5.9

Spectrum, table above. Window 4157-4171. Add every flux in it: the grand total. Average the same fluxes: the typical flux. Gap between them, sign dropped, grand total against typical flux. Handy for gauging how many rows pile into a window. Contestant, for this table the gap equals 74.1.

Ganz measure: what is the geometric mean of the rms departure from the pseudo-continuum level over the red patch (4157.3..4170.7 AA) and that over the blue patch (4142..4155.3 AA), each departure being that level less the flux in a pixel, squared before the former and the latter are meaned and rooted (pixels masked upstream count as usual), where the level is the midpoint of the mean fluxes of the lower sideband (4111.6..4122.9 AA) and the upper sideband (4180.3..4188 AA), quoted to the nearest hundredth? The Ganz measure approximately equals 0.55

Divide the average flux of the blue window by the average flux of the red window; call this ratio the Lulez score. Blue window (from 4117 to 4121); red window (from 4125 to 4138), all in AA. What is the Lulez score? 0.98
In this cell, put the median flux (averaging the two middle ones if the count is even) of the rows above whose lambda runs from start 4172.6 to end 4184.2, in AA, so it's 12.2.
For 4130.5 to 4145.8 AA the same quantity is 12.9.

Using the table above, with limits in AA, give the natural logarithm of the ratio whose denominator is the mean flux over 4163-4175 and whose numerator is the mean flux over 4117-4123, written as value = 0.05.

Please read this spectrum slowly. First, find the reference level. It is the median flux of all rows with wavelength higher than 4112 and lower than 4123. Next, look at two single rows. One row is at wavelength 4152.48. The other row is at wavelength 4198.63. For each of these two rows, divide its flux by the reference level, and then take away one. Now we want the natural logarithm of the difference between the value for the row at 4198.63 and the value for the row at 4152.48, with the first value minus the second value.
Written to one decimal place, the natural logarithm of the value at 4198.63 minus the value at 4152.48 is -4.2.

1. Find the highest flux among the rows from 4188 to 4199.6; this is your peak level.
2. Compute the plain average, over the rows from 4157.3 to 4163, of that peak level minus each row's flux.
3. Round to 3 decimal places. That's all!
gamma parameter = 0.427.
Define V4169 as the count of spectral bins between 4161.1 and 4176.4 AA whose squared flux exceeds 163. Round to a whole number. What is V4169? 1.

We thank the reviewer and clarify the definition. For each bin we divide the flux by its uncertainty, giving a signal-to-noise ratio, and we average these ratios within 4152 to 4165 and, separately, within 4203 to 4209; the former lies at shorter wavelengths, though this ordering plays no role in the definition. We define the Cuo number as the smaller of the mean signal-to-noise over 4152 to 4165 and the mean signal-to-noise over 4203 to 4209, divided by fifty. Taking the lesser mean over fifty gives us 0.356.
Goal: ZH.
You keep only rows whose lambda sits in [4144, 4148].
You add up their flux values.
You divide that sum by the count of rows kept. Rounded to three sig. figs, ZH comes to 12.3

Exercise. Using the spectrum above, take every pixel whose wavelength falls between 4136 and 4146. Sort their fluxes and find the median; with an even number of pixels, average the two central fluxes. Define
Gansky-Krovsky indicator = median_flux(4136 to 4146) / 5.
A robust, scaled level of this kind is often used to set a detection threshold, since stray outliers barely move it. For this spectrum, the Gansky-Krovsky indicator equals 2.59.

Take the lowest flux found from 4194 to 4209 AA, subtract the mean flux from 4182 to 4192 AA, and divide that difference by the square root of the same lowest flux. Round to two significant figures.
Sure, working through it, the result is -0.66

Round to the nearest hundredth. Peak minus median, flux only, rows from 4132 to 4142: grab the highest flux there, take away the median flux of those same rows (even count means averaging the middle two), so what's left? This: 0.71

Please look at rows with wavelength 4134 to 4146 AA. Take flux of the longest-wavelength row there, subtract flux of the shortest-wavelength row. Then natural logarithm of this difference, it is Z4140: -0.84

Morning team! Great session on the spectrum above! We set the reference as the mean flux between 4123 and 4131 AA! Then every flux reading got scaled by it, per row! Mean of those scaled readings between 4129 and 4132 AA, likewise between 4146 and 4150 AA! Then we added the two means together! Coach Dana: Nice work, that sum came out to 1.93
